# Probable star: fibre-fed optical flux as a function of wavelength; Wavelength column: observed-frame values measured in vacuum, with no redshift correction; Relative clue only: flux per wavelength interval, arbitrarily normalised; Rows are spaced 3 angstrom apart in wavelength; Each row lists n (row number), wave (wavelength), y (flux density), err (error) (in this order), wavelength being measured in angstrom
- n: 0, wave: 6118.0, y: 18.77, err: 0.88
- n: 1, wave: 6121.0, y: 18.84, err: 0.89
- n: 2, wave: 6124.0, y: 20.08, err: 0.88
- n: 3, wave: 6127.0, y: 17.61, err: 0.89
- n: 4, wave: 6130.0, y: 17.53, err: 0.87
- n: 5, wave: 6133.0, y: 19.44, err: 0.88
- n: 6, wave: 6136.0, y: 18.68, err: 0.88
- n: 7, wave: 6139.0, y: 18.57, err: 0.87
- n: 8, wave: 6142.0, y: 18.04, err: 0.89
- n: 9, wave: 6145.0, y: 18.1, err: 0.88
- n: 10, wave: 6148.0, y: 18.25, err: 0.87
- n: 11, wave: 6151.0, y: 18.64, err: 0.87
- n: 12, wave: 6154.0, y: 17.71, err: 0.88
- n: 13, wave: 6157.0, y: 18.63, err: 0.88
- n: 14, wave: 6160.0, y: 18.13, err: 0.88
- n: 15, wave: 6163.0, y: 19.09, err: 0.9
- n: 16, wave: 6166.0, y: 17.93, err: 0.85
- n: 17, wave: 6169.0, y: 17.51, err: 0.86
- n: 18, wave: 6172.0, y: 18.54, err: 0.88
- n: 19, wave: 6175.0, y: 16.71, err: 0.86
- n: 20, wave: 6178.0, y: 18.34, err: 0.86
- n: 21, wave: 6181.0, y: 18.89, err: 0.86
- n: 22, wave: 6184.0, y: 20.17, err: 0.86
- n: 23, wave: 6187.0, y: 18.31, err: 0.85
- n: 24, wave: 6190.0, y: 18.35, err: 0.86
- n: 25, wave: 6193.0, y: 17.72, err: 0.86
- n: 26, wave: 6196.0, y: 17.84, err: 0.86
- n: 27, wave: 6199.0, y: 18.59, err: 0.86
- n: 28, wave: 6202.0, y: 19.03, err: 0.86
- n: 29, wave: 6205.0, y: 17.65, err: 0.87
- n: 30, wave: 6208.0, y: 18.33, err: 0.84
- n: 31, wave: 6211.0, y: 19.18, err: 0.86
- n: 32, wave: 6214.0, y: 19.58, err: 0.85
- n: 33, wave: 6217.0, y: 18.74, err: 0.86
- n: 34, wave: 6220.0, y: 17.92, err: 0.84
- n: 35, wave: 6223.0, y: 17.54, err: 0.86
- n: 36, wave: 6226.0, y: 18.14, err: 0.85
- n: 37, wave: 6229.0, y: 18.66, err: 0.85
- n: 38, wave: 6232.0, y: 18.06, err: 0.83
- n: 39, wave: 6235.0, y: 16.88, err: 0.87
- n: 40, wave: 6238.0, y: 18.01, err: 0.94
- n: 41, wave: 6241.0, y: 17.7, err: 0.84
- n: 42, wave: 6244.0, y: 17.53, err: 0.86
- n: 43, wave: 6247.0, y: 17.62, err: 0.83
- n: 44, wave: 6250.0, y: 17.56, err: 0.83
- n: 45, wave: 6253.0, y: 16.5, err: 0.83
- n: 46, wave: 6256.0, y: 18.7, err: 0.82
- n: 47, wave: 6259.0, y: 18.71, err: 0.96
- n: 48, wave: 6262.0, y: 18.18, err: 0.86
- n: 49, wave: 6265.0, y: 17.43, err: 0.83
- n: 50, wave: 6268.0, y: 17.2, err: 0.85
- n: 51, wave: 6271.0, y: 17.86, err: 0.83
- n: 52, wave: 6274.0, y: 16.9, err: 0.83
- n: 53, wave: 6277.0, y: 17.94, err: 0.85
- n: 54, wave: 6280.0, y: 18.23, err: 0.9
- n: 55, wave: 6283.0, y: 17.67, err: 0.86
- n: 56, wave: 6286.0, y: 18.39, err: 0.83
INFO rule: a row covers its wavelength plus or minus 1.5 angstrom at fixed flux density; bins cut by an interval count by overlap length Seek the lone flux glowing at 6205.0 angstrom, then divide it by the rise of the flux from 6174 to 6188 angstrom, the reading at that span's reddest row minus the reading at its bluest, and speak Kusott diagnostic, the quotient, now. 11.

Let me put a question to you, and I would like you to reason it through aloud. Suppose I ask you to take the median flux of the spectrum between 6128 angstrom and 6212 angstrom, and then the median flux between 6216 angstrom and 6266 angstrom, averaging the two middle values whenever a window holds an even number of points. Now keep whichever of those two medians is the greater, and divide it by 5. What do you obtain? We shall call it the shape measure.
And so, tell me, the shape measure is 3.667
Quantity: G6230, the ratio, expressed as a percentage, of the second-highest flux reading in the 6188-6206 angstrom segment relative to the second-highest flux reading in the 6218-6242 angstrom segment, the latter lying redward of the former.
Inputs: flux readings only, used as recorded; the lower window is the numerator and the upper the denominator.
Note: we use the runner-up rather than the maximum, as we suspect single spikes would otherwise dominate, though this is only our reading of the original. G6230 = 102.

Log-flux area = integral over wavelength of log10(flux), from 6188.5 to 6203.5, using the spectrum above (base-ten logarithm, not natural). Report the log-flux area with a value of 18.9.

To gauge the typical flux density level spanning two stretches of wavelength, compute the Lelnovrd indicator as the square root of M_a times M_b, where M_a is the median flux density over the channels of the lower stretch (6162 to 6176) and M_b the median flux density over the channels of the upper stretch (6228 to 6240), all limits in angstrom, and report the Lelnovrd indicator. 18.0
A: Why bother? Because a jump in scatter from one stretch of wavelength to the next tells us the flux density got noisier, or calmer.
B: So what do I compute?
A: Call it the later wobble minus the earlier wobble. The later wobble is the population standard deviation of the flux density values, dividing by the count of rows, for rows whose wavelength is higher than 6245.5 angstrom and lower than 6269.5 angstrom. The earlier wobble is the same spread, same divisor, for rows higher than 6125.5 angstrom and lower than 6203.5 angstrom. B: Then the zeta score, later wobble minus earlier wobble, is 0.0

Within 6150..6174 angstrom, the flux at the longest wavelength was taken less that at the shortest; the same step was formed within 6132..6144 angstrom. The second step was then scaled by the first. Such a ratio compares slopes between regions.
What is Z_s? 14.0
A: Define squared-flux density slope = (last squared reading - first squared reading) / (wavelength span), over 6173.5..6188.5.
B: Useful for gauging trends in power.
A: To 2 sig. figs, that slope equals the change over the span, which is 4.7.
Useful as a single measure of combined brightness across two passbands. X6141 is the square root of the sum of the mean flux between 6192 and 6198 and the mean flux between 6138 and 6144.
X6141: 6.01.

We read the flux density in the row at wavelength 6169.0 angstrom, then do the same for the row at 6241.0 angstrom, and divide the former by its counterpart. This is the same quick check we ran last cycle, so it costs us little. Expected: 0.99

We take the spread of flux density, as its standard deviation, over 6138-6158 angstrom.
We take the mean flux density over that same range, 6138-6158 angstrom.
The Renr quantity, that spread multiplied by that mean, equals 6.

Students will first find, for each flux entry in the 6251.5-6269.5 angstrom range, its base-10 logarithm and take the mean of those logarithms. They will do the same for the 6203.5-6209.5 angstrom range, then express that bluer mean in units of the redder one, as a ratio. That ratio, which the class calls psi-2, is 1.00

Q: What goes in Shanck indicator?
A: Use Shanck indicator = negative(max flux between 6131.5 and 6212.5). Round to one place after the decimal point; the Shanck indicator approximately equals -20.2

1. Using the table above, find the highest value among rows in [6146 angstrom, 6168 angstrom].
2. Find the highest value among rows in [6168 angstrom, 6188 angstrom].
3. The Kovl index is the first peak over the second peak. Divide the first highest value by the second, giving 0.95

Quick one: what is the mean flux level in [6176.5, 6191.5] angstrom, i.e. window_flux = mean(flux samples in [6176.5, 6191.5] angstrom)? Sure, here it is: 18.8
